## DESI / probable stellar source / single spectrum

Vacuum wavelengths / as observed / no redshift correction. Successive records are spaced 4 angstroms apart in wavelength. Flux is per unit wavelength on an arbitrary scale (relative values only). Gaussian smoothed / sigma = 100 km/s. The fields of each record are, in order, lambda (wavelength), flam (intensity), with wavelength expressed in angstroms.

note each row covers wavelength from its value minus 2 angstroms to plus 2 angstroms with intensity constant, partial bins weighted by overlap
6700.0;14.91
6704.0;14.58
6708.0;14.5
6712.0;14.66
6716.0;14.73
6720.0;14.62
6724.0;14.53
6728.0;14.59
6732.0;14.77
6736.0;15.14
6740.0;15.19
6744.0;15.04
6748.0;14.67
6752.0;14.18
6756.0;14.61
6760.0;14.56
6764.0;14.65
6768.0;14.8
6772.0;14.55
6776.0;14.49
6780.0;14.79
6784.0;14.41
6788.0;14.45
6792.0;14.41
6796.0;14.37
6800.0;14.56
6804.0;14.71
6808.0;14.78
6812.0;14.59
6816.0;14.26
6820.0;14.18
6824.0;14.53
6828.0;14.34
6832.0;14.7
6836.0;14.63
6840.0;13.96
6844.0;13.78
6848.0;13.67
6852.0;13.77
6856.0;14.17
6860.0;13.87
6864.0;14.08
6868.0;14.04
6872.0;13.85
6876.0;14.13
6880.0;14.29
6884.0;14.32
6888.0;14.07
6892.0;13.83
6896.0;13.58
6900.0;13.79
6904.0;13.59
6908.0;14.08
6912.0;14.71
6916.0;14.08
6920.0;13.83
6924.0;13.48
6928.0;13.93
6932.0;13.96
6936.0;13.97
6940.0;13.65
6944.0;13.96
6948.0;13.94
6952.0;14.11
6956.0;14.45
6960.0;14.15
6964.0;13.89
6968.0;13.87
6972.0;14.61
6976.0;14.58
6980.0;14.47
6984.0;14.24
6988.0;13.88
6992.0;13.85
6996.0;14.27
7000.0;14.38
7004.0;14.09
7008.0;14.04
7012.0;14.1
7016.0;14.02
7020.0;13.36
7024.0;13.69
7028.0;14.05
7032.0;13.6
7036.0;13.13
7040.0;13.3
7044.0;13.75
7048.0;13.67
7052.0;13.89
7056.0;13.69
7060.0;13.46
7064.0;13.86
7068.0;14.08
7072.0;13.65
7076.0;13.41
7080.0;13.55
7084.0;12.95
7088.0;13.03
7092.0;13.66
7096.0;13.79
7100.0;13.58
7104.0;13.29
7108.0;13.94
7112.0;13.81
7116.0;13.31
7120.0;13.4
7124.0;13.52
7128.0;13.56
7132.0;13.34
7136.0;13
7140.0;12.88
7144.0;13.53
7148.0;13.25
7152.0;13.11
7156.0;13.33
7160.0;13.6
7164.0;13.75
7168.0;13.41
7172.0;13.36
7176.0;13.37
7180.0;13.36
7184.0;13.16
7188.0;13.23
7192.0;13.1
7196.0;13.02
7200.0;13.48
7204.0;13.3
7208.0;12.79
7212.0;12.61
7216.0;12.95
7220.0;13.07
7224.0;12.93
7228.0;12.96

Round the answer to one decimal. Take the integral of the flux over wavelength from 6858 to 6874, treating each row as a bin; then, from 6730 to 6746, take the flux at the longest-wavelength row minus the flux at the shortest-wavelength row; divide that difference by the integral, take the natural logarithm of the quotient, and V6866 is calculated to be -6.7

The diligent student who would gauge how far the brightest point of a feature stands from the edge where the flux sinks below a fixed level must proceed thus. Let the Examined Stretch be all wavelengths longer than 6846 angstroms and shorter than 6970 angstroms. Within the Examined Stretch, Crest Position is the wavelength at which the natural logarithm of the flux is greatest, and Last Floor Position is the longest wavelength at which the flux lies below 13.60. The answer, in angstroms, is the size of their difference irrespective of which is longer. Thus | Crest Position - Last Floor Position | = 12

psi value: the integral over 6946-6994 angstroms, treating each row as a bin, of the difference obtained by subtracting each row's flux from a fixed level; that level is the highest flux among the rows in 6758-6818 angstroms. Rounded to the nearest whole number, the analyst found 30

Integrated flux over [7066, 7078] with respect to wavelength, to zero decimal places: 165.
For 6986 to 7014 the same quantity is 394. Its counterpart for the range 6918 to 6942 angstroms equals 331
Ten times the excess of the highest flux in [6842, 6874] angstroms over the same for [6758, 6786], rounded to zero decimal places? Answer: -6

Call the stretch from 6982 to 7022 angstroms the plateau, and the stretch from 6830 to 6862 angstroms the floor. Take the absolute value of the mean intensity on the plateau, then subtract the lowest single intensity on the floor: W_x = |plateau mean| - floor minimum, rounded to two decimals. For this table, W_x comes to 0.35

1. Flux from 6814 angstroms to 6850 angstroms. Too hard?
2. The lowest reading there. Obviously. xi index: 13.67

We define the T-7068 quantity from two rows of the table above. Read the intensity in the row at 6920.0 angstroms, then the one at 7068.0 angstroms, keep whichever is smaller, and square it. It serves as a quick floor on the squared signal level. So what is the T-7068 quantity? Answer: 191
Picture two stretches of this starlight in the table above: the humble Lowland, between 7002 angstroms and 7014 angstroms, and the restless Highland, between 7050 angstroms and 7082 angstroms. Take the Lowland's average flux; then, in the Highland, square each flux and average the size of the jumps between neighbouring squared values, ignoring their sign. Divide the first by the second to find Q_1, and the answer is 1.9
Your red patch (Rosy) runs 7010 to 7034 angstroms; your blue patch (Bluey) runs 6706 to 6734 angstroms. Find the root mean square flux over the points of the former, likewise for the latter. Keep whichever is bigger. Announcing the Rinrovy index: 14.6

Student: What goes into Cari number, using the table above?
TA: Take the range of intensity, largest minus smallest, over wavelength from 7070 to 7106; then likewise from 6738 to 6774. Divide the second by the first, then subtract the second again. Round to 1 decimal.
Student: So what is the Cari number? 0.2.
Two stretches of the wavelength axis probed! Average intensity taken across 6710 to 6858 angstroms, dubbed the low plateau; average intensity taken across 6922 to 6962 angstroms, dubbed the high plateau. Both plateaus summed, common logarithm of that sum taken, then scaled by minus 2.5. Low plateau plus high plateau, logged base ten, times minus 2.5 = -3.64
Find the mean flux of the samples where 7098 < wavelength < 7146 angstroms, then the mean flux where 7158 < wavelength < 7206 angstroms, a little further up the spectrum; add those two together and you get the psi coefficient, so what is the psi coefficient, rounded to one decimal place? 26.8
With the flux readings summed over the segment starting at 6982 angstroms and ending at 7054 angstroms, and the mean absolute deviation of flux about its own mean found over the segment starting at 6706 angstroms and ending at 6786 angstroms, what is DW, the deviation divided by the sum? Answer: 0.0007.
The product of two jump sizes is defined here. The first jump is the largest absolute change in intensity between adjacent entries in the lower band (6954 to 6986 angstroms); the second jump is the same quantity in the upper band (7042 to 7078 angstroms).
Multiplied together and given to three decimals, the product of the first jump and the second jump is 0.318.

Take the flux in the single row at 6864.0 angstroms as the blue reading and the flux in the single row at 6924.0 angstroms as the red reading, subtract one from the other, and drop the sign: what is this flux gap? 0.6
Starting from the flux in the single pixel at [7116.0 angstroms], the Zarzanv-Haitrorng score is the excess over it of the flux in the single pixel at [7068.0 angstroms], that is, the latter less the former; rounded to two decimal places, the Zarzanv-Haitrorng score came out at 0.77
